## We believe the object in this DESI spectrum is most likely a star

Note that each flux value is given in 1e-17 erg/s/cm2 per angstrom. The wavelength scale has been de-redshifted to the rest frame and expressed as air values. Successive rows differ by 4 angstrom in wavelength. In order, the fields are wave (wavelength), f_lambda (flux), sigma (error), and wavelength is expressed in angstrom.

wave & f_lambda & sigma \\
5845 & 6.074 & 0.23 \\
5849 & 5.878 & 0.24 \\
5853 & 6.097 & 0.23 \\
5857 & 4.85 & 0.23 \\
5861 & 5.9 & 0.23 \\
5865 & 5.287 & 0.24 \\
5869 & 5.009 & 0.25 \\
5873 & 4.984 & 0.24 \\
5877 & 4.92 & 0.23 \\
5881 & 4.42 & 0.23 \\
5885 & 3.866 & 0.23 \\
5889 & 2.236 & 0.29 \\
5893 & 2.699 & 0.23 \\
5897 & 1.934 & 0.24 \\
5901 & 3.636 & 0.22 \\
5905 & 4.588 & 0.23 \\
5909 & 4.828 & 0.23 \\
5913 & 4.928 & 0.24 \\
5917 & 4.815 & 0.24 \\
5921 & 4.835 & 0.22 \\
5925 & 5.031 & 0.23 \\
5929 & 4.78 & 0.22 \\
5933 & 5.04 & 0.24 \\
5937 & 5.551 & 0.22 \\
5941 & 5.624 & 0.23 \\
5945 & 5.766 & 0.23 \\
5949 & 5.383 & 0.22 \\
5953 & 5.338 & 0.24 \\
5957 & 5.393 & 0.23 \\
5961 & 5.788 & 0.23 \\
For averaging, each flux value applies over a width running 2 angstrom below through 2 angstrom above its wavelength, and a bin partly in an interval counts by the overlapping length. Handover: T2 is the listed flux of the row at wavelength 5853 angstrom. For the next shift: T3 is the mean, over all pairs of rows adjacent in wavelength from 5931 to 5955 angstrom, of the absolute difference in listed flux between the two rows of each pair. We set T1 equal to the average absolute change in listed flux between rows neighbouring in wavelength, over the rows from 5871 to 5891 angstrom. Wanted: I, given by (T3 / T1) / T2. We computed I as 0.06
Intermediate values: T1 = 0.69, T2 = 6.097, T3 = 0.23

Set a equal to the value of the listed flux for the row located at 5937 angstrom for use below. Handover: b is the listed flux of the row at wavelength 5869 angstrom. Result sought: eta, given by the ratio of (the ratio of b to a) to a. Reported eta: 0.16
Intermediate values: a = 5.551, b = 5.009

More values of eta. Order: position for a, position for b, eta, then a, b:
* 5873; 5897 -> 0.08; 4.984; 1.934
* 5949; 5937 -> 0.19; 5.383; 5.551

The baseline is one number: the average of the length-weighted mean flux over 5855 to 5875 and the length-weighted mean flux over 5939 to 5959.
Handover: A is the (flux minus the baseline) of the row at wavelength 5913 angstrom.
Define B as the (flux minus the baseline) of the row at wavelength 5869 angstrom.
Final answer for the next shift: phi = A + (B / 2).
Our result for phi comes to -0.60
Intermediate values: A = -0.43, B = -0.34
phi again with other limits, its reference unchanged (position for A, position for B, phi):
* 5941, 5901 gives -0.59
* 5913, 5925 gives -0.59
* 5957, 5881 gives -0.43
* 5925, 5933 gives -0.48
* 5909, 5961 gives -0.31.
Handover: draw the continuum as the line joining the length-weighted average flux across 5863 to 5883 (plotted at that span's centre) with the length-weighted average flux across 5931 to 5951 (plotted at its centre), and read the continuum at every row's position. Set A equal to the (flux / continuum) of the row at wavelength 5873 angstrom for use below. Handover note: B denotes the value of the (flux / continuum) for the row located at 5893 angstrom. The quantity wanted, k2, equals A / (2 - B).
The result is 0.7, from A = 1.01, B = 0.53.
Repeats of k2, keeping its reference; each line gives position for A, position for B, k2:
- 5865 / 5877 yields 1.1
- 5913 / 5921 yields 0.9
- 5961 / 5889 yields 0.7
